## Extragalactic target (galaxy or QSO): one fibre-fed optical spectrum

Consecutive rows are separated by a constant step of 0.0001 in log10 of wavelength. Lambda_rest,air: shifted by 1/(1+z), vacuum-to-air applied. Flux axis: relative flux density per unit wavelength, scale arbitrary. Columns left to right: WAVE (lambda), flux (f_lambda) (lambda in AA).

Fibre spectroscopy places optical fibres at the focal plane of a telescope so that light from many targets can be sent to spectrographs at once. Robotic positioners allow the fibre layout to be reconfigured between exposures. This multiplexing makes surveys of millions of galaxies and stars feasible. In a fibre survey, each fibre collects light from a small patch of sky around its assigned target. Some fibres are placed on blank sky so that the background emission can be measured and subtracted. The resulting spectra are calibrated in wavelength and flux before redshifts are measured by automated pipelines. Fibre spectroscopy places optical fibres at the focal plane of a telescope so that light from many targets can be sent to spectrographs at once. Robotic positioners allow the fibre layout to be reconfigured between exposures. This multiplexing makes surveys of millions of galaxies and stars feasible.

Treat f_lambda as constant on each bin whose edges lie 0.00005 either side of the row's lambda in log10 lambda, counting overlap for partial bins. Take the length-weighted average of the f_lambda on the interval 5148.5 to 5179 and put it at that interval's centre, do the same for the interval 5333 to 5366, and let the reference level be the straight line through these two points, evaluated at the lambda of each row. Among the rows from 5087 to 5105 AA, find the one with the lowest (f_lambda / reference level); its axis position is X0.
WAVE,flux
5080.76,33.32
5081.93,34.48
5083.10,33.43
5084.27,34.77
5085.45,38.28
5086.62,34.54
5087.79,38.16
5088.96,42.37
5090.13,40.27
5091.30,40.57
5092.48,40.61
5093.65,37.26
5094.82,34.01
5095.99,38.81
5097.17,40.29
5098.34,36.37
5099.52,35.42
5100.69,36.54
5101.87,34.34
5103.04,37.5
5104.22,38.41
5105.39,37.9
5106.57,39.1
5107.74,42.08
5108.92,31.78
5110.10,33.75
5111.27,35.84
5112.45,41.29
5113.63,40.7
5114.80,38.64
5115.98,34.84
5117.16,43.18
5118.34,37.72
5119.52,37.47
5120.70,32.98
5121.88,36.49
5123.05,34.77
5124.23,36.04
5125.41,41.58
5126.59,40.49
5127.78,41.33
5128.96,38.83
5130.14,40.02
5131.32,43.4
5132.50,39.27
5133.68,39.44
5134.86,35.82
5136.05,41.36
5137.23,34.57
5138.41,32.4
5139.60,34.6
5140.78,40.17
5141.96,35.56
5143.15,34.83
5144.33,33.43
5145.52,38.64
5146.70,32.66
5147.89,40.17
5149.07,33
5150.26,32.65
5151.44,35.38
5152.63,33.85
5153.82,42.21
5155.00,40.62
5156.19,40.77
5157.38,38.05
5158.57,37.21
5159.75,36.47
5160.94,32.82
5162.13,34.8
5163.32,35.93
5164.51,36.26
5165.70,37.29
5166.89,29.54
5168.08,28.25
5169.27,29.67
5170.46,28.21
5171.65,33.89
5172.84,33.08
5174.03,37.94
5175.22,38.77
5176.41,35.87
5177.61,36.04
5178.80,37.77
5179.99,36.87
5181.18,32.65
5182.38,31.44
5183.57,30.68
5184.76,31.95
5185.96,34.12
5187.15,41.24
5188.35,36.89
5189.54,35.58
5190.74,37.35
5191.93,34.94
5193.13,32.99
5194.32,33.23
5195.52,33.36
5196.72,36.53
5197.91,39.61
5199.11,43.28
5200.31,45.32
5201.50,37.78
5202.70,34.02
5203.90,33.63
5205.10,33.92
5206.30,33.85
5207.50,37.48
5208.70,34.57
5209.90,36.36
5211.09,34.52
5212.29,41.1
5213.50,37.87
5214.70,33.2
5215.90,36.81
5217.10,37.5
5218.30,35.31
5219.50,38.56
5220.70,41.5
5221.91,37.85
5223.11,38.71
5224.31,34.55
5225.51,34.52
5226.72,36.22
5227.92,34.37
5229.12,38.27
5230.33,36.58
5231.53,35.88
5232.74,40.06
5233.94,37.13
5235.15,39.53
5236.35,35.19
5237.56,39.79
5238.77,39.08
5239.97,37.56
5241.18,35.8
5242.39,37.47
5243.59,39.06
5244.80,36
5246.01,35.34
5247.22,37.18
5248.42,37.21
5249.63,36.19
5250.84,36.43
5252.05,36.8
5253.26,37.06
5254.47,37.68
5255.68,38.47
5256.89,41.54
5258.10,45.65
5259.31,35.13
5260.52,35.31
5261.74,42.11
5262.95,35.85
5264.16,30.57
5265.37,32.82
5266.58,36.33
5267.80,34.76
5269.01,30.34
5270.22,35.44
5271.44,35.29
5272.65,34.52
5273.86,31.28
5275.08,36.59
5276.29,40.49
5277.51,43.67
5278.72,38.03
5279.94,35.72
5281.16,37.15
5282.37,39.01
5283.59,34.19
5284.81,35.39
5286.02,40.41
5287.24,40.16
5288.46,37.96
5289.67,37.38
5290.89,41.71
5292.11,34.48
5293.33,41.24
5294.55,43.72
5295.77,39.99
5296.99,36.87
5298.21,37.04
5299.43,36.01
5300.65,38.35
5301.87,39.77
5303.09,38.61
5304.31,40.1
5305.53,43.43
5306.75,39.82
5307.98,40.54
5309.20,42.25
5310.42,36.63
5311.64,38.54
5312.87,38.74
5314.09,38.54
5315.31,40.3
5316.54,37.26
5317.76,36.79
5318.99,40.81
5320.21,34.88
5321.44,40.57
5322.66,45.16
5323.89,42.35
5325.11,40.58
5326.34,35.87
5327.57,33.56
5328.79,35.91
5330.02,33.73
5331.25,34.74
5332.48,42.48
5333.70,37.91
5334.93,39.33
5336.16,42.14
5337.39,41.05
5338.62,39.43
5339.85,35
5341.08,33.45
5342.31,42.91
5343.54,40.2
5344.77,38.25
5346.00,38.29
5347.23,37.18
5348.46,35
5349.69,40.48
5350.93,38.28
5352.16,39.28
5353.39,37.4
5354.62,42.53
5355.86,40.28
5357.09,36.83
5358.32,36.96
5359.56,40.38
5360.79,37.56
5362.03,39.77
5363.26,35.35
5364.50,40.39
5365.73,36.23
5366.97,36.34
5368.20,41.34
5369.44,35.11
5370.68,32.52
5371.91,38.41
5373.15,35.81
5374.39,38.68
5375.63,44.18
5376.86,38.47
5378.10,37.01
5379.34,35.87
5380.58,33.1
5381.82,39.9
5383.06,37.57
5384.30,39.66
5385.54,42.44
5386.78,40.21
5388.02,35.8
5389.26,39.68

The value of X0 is 5094.82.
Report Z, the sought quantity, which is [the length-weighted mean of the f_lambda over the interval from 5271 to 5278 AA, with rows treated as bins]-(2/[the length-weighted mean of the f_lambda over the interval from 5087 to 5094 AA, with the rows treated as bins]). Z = 36.9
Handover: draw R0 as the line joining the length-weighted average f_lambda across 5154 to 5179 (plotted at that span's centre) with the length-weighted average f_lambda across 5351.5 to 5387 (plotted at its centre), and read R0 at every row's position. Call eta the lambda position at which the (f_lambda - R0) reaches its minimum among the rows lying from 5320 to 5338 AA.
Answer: 5327.57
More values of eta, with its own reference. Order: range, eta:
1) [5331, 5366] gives 5341.08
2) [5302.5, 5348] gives 5341.08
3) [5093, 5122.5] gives 5108.92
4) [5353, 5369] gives 5363.26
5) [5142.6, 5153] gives 5150.26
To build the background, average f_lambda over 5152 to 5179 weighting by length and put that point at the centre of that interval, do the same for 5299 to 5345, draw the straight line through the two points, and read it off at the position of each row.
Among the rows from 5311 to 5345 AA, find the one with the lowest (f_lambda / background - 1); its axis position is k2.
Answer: 5341.08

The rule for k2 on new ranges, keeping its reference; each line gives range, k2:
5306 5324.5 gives 5320.21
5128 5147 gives 5138.41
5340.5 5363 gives 5341.08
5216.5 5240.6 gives 5227.92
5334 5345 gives 5341.08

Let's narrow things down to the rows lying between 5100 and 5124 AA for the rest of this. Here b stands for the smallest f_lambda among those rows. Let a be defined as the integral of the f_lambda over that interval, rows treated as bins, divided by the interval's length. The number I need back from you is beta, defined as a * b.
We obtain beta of 1184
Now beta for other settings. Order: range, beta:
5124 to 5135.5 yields 1423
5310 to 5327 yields 1363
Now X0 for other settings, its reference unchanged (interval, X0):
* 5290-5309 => 5292.11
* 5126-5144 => 5138.41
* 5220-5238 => 5227.92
